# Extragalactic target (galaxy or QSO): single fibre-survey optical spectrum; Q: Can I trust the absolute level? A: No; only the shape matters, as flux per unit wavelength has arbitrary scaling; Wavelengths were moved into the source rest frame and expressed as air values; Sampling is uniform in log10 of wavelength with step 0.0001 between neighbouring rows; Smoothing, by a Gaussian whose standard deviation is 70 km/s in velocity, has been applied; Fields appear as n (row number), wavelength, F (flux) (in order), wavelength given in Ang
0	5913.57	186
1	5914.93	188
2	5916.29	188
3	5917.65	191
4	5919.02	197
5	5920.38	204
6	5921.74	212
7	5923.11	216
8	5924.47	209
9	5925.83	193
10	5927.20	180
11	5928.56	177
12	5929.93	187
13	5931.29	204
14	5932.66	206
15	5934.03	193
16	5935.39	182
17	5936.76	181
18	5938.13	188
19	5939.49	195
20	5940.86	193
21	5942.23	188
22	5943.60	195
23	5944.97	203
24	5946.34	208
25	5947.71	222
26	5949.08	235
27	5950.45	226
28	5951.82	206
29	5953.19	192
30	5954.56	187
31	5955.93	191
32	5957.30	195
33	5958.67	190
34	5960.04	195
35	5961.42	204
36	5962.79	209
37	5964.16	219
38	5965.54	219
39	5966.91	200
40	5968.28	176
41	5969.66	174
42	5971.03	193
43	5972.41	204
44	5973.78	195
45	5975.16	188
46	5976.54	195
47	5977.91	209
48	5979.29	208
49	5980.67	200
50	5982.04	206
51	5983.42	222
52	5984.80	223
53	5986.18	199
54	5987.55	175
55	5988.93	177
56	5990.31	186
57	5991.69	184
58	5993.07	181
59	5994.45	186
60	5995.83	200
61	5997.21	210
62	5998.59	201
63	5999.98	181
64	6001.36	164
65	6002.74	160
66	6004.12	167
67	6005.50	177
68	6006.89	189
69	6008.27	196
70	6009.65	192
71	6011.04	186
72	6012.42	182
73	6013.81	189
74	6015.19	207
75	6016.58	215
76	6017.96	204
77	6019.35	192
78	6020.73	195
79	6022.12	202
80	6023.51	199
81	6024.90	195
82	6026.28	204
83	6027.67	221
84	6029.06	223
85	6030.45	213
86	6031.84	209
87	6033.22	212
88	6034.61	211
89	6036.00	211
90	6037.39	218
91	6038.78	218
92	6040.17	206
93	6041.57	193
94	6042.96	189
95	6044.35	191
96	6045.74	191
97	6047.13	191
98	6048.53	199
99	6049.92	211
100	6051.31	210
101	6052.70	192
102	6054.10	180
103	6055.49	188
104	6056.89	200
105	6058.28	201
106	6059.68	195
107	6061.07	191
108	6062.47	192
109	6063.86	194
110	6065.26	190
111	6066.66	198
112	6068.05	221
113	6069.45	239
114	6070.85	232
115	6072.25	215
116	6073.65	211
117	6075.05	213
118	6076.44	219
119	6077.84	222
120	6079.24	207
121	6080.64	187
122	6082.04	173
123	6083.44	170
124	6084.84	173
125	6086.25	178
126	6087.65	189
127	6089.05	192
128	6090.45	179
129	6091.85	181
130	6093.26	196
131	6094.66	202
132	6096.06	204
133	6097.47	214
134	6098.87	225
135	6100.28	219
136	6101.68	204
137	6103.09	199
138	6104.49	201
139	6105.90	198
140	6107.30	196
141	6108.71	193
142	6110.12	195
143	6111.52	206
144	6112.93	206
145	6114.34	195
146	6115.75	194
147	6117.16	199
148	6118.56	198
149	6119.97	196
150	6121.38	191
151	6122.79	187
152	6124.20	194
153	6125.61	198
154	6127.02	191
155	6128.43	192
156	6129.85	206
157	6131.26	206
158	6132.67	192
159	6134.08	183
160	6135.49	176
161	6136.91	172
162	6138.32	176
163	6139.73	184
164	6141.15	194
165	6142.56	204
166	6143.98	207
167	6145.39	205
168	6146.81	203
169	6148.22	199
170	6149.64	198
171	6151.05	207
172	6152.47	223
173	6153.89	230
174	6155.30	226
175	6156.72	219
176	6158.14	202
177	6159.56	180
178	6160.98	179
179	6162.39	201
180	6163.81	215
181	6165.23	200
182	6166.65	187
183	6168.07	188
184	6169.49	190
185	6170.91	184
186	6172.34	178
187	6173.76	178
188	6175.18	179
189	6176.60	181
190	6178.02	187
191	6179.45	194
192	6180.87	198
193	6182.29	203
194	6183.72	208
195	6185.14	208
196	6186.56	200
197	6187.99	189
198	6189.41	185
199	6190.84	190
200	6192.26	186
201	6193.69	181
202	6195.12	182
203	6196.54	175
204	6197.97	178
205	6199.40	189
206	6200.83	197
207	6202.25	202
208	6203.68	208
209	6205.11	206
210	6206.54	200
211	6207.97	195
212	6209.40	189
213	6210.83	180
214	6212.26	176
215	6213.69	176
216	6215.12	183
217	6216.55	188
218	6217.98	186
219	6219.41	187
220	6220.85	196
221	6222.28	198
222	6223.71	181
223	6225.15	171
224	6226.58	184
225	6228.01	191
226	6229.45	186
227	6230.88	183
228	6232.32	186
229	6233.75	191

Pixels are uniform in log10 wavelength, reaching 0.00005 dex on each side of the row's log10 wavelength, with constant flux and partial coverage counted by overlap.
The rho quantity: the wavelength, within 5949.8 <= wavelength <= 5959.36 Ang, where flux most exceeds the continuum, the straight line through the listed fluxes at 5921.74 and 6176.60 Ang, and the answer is 5950.45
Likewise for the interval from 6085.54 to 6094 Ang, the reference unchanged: 6093.26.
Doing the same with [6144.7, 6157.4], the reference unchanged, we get 6153.89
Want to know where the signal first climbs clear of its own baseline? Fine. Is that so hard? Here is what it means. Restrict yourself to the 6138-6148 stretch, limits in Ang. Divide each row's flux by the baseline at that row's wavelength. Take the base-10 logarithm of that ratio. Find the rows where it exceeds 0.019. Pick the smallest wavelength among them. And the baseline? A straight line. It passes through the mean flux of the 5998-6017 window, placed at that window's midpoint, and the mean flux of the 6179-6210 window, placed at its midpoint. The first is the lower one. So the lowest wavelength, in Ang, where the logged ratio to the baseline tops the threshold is 6142.56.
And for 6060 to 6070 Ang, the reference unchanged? 6066.66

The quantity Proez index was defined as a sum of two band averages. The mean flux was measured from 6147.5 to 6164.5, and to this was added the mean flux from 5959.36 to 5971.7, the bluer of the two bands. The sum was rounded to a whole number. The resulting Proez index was 405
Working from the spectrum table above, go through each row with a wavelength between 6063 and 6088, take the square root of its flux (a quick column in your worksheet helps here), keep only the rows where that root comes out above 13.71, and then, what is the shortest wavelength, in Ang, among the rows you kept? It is 6063.86 Ang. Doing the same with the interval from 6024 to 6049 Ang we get 6024.90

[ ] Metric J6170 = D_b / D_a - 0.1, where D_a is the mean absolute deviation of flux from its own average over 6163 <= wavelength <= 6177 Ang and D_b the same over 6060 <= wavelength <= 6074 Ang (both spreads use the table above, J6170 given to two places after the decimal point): 1.77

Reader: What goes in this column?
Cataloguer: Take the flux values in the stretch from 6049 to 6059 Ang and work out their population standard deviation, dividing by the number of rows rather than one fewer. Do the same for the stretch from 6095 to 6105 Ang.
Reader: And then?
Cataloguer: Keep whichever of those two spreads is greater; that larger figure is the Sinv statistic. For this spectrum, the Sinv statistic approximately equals 11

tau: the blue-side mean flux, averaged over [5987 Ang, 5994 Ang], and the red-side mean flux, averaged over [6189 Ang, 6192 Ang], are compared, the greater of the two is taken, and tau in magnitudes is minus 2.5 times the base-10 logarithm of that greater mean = -5.683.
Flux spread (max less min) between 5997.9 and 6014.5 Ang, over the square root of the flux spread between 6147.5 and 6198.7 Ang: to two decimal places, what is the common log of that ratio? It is 0.74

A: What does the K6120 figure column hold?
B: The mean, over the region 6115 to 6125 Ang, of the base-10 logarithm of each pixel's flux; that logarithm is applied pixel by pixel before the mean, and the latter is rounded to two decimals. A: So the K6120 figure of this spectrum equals 2.29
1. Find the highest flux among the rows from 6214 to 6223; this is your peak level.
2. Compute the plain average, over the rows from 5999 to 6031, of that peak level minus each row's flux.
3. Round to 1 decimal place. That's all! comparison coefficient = 4.4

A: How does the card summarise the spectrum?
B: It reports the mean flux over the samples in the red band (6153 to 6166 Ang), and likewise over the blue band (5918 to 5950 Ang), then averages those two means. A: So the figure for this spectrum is 202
